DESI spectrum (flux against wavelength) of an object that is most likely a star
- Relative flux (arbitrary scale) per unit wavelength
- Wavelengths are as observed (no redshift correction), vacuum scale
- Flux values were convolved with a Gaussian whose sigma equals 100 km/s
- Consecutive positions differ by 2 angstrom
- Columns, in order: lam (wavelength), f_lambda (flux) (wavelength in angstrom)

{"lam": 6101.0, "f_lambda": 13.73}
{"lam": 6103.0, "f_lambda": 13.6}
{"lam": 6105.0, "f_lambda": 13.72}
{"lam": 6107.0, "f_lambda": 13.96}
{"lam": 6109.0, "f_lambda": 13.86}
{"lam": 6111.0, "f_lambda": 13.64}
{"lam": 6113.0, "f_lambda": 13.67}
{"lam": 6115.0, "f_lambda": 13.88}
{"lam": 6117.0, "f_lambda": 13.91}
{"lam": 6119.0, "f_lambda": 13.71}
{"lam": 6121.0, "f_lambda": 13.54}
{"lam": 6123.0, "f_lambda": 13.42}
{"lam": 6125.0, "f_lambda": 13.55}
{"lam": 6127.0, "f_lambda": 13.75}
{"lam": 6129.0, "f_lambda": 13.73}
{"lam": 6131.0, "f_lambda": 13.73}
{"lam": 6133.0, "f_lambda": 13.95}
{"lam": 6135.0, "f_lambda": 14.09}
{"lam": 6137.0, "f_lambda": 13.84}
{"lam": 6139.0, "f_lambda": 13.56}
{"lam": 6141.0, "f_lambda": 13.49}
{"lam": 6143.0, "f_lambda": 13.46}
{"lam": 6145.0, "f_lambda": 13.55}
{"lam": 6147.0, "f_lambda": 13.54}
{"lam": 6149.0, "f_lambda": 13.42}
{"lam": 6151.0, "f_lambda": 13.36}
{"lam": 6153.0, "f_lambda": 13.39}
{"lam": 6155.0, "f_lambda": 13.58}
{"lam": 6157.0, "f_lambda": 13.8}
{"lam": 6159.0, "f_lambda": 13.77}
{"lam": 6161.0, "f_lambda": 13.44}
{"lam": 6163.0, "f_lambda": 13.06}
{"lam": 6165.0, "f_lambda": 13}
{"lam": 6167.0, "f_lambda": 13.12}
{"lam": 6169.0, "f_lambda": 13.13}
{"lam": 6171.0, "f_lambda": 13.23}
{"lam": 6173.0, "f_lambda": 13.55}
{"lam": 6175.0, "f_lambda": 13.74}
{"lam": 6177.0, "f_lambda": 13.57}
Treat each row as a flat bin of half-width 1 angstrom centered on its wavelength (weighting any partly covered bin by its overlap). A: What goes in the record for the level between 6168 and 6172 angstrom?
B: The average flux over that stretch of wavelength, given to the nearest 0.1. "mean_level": 13.2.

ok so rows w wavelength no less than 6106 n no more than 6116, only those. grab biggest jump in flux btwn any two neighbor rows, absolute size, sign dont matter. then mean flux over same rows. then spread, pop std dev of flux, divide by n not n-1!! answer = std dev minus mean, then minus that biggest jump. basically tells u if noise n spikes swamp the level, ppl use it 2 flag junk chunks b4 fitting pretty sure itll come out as -13.9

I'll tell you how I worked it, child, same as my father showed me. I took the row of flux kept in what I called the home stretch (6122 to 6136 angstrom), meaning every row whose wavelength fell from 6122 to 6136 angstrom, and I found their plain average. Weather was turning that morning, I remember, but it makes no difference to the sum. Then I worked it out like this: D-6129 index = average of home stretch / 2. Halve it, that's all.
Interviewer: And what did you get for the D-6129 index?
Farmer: 6.87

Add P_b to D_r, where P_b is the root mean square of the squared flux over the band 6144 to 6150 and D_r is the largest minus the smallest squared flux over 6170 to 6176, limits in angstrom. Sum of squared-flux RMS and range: 196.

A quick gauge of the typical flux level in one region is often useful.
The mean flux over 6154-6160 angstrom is 13.7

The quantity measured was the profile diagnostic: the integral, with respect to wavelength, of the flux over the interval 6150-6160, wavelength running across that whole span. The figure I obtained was 136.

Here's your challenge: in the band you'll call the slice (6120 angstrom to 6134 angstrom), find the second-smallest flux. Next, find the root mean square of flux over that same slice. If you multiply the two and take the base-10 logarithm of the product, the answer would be 2.267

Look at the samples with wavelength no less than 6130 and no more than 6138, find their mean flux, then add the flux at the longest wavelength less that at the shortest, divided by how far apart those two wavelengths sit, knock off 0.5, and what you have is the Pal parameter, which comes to 13.4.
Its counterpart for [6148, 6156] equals 13.0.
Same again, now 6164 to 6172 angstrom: 12.7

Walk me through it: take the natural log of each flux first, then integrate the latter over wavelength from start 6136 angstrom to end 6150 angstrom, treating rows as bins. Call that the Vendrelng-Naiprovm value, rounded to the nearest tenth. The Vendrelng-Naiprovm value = 36.5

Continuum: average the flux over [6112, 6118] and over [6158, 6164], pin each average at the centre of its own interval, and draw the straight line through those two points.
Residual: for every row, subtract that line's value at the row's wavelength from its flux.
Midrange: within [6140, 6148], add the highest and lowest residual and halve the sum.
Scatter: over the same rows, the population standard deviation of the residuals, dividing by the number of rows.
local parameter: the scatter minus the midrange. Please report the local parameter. 0.11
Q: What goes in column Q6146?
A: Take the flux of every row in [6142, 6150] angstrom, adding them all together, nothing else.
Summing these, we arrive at 54.0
